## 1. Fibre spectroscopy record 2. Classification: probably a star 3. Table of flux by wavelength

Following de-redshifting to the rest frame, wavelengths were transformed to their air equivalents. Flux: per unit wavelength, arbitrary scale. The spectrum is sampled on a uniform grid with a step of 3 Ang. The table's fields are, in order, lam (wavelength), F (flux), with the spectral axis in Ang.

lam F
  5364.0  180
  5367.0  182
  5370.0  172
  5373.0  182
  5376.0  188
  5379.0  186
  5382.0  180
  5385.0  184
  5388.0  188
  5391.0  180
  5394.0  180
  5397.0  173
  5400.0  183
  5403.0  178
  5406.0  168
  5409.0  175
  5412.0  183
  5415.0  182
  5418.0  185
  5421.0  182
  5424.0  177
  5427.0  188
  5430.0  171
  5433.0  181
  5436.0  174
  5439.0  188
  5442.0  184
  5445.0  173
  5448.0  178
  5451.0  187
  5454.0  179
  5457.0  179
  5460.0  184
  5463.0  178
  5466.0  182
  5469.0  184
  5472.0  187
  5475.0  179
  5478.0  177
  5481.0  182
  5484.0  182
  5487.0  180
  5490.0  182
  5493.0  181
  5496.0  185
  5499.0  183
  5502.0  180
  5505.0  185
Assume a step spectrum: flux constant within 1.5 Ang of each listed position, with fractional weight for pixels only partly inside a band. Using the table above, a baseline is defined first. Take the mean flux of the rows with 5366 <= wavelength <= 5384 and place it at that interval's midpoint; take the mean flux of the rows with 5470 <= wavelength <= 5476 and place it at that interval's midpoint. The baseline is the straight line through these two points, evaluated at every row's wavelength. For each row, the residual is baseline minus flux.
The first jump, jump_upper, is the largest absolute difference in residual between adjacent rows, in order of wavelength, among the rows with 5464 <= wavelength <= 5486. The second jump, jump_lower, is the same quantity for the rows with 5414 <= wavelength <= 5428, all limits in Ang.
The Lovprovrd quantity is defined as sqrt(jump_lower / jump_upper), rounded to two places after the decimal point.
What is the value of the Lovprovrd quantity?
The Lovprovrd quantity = 1.17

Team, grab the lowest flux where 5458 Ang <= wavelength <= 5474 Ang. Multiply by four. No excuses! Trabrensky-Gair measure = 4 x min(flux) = 712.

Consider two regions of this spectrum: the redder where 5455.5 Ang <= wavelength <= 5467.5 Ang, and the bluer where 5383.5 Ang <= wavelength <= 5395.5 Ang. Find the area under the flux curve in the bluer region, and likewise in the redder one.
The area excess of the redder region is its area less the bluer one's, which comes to -27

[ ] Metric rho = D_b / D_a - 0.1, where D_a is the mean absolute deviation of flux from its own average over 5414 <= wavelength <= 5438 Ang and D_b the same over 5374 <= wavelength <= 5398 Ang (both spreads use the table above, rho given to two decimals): 0.82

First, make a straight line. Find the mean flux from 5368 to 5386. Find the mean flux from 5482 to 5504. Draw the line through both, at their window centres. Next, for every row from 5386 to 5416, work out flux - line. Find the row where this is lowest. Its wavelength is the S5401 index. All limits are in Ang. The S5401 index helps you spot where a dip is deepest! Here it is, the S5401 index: 5406.0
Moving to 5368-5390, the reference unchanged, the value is 5370.0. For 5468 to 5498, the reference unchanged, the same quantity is 5478.0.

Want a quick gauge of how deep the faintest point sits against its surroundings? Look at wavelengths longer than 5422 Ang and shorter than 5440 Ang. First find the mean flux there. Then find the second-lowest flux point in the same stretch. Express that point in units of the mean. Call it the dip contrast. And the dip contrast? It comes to 0.968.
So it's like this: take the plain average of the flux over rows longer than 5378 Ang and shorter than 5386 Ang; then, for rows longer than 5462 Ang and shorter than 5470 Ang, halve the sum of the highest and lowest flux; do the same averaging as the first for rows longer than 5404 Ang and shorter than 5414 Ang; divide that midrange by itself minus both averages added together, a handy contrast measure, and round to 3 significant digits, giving -1.02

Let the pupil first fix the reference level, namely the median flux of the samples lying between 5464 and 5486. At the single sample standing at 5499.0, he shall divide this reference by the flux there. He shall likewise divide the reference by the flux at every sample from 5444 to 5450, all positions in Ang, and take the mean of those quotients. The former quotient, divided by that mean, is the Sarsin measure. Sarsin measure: 0.96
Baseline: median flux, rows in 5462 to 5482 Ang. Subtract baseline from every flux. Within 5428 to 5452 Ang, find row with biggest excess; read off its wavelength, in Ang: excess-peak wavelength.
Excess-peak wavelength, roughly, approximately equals 5439.0 Ang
